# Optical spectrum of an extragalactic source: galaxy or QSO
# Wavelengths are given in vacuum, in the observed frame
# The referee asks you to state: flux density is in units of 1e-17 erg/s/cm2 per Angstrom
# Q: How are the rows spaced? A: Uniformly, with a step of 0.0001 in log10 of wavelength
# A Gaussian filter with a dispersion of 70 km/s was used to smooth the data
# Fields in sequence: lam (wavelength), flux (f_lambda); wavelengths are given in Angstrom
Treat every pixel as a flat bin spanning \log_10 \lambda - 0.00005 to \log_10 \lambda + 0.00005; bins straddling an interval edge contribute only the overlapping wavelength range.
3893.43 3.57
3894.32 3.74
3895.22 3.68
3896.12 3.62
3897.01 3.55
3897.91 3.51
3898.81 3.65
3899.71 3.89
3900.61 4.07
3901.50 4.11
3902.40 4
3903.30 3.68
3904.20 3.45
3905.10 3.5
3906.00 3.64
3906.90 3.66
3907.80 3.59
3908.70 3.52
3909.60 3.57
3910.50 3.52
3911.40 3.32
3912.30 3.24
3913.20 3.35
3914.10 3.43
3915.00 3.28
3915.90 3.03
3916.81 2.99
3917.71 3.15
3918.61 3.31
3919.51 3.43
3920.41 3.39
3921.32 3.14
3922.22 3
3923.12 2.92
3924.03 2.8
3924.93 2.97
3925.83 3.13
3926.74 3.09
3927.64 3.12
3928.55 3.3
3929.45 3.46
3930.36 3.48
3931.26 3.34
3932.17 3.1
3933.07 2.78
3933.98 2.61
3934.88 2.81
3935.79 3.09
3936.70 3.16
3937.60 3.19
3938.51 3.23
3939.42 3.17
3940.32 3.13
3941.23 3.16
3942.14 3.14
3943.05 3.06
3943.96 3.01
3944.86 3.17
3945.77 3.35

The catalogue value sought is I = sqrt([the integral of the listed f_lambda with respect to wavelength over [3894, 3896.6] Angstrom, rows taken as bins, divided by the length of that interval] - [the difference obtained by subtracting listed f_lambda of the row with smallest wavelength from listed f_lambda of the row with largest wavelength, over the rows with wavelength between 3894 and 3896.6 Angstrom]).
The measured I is 1.9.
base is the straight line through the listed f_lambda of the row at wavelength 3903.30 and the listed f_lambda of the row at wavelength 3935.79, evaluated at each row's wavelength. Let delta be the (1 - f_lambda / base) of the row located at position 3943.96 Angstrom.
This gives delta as -0.02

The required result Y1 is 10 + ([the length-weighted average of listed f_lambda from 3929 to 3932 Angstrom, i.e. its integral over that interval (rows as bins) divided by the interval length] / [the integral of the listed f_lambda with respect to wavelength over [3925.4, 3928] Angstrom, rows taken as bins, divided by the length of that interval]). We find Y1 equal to 11.1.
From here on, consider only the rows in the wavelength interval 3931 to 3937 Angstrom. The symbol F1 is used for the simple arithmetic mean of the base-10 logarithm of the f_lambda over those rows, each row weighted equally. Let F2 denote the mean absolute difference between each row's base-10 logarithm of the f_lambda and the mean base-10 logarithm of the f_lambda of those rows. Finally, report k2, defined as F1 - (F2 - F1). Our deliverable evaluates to 0.92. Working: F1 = 0.47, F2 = 0.032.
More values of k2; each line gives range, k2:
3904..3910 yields 1.10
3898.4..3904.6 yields 1.14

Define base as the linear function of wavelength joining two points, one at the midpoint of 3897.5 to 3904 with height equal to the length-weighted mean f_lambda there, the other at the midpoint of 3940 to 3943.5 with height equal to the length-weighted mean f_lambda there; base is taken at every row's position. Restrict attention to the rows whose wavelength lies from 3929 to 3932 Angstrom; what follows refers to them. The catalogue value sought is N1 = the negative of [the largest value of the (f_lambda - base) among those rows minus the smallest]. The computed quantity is -0.12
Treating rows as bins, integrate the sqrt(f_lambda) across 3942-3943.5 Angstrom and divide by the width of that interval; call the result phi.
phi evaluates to 1.76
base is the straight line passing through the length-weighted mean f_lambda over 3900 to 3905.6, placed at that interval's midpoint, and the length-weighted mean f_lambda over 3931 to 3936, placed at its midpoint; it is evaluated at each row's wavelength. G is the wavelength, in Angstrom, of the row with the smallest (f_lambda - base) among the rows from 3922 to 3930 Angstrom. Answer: 3924.03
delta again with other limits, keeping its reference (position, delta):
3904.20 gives 0.06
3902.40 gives -0.08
